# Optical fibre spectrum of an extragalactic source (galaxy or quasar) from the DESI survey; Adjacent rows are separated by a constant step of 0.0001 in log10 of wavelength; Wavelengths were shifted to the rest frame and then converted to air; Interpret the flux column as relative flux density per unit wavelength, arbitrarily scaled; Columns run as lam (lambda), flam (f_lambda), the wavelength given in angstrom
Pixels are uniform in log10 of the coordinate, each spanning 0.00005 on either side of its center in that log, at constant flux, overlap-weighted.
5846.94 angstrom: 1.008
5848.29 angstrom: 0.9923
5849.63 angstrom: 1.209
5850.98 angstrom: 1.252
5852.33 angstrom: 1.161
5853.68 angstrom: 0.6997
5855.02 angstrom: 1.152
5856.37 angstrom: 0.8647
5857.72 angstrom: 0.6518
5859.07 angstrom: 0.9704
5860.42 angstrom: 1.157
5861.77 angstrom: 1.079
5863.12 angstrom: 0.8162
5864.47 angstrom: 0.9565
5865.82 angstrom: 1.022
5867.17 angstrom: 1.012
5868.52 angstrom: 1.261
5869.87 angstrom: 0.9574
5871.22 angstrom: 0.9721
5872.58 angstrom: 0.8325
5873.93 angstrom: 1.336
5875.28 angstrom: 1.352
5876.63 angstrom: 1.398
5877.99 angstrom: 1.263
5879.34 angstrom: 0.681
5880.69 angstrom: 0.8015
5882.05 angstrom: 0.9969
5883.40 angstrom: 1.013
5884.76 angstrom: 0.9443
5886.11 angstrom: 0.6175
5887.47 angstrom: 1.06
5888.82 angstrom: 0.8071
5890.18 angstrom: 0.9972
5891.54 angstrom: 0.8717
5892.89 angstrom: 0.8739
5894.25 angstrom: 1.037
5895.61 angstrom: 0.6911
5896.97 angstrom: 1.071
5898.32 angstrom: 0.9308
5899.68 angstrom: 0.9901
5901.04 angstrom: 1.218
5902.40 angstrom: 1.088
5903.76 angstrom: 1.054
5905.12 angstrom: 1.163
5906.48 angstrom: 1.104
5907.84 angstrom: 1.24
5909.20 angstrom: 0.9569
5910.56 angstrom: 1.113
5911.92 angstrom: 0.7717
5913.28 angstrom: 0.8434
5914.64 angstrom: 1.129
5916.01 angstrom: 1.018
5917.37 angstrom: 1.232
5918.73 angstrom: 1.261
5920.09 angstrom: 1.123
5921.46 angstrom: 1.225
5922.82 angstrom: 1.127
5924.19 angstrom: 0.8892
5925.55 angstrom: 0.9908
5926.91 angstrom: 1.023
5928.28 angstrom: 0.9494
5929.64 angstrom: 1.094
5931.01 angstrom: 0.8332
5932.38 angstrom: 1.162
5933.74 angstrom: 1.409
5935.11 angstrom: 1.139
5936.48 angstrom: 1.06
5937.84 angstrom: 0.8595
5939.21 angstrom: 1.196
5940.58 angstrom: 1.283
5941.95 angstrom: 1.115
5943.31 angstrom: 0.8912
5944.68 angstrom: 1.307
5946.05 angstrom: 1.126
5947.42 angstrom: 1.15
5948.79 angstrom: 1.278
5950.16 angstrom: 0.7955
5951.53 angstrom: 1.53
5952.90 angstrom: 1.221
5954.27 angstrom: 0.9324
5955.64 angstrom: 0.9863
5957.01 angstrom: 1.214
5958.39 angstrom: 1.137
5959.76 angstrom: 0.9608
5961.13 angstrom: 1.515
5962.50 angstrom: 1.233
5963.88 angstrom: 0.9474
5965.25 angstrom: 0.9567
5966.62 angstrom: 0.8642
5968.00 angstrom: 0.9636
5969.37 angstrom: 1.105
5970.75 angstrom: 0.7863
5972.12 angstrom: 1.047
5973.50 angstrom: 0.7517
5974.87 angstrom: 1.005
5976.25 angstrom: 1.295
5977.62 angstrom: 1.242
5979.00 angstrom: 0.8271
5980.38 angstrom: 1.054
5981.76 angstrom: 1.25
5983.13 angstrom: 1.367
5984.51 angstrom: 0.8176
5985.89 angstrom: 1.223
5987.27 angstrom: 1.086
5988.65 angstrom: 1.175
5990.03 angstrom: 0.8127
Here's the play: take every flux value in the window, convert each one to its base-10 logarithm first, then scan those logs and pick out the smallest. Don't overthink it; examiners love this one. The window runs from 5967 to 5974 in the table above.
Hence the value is -0.12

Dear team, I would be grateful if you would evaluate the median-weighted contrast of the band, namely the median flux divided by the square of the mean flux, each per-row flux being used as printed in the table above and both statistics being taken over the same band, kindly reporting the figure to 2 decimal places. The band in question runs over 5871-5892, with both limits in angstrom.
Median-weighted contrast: 0.99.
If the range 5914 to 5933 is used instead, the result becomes 0.96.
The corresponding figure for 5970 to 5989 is 0.94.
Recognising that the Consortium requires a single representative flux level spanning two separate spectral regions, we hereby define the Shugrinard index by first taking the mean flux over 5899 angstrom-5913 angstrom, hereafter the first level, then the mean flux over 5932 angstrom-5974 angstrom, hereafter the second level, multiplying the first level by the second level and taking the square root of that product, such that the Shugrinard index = 1.08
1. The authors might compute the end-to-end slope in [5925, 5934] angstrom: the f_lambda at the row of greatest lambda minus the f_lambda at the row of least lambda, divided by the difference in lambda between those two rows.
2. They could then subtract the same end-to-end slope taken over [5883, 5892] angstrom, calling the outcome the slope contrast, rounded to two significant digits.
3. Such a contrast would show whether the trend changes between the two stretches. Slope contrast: 0.068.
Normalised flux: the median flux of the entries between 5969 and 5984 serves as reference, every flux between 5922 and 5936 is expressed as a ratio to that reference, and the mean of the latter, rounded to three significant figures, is 1.01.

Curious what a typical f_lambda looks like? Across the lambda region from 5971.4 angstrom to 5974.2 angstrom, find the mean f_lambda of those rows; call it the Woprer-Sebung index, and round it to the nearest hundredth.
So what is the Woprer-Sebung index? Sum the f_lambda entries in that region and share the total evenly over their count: 0.90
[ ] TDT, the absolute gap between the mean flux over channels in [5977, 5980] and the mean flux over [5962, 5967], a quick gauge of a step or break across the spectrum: 0.03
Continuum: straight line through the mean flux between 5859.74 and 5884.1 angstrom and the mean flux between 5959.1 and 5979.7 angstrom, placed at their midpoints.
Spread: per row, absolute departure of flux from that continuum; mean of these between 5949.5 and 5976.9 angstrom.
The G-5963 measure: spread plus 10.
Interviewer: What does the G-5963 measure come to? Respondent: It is 10.17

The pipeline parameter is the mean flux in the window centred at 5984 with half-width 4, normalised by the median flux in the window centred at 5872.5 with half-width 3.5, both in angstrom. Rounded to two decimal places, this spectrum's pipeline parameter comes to 1.17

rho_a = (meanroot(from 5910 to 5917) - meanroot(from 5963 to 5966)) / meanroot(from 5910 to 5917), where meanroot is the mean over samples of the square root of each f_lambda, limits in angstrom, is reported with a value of 0.01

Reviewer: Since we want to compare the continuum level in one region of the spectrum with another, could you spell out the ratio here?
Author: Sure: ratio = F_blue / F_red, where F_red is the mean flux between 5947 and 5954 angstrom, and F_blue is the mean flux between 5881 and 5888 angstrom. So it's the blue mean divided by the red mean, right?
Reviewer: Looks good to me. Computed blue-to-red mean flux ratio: 0.78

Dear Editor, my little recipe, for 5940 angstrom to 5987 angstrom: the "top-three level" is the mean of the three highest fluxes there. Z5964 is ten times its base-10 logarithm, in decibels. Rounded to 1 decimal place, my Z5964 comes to 1.7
